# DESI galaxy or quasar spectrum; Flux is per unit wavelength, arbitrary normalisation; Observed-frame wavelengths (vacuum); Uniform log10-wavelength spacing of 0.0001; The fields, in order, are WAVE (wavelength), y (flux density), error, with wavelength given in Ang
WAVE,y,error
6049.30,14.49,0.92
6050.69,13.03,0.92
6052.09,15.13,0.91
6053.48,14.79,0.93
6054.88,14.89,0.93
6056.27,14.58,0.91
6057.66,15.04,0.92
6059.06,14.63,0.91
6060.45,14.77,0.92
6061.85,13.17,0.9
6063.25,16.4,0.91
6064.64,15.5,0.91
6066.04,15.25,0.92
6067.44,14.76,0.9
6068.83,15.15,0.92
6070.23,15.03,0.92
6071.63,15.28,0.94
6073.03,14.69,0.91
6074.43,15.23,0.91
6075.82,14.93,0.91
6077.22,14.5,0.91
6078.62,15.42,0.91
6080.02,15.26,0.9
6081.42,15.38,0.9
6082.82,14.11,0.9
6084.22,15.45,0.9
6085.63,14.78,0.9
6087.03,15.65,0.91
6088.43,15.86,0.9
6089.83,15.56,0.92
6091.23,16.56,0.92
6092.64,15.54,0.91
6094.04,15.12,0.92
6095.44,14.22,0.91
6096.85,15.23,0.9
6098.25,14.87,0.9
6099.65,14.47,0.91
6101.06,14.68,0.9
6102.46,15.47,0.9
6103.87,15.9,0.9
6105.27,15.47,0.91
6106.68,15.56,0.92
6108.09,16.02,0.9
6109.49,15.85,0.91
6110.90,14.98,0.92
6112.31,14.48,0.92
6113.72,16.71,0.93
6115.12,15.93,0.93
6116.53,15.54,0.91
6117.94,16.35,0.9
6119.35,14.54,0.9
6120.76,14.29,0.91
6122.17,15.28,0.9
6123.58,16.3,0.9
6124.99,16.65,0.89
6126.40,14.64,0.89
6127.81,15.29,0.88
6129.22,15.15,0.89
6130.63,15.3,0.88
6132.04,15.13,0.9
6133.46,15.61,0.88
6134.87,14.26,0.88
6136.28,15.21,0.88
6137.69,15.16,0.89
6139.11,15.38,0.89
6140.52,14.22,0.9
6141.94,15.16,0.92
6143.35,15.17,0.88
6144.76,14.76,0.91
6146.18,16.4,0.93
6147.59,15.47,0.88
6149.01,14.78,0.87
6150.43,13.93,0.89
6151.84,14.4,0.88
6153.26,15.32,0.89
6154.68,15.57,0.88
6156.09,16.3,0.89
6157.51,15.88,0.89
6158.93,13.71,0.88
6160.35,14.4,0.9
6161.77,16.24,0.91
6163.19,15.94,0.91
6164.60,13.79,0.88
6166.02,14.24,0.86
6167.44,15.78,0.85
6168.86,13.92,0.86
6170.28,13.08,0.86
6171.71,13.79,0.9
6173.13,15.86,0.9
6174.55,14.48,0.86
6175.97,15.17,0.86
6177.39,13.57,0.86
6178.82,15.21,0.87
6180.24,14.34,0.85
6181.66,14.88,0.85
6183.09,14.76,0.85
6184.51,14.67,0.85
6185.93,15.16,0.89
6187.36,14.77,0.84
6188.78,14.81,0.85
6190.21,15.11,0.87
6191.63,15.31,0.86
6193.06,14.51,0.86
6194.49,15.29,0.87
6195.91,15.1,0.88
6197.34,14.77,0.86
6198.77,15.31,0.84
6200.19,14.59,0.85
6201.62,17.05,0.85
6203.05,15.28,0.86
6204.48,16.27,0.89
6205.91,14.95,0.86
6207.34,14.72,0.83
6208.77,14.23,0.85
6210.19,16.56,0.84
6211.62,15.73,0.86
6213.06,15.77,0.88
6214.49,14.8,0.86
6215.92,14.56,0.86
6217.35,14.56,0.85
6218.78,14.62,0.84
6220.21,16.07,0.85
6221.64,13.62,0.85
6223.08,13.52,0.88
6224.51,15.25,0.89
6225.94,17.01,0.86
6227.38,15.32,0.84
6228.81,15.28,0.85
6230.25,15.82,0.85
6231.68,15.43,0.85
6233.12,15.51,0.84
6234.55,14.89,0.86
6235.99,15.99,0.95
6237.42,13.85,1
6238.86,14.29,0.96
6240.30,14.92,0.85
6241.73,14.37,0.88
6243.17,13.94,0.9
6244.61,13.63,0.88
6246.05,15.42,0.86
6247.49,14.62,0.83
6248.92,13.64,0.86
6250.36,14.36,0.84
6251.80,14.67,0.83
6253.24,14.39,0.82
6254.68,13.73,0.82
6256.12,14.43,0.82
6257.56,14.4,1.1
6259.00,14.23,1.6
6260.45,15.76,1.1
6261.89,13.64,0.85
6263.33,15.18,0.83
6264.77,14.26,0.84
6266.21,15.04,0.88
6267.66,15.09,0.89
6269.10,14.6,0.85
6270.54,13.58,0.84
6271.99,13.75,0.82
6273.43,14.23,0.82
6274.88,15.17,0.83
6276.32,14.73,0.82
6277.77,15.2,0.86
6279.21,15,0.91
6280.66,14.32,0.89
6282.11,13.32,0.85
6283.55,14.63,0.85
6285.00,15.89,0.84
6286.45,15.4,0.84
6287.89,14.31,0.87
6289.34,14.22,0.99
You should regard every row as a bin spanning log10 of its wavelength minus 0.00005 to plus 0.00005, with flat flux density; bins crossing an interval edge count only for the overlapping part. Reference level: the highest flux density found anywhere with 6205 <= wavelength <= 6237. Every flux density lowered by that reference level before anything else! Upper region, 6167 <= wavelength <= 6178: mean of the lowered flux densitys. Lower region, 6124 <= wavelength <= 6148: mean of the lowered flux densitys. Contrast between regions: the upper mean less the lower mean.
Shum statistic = -0.8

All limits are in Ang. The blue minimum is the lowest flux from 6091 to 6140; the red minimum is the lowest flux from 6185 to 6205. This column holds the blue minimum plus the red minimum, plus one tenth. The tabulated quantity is 28.8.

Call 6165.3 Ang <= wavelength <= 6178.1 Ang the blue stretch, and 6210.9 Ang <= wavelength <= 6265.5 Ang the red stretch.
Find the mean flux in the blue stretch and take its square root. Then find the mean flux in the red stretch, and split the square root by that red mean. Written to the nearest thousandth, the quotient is 0.257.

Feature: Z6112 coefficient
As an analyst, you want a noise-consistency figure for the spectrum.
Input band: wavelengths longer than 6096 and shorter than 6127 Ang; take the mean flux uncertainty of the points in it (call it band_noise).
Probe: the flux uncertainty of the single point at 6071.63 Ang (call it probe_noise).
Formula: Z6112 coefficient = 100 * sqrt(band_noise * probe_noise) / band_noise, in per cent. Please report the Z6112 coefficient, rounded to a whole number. 102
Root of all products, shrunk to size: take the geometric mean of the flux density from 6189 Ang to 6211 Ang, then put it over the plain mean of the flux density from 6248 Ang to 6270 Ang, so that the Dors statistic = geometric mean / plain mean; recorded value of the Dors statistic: 1.05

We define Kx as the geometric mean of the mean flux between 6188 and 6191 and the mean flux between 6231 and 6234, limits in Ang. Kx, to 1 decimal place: 15.2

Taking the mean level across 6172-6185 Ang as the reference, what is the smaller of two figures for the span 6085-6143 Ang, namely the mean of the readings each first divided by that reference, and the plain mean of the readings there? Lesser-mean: 1.04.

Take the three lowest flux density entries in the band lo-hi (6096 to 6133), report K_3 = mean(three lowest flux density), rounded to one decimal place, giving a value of 14.4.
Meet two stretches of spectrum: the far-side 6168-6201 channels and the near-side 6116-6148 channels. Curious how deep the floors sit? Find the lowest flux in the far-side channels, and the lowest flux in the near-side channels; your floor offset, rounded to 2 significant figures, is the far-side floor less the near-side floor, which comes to -1.1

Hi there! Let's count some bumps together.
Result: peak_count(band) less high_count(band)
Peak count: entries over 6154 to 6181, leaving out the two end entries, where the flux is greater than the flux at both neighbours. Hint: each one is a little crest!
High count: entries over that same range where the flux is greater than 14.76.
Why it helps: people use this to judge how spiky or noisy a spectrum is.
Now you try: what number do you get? -3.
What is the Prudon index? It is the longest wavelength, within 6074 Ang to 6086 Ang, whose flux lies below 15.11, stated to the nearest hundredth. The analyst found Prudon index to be 6085.63 Ang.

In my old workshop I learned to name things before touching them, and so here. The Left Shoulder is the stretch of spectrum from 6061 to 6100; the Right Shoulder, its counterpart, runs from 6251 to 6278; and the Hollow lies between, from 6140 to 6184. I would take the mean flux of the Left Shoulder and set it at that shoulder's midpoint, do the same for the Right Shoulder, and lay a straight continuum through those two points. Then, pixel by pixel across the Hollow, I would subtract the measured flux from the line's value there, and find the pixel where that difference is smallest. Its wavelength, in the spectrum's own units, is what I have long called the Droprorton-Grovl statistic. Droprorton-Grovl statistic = 6146.18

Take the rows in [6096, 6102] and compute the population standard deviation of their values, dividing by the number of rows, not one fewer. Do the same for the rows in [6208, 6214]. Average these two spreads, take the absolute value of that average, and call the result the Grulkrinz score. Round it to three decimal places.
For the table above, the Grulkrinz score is 0.561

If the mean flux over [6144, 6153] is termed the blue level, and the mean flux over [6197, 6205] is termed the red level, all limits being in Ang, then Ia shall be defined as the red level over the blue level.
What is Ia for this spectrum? 1.04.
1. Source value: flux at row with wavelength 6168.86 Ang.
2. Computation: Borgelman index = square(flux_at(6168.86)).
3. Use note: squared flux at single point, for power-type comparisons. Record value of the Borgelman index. 194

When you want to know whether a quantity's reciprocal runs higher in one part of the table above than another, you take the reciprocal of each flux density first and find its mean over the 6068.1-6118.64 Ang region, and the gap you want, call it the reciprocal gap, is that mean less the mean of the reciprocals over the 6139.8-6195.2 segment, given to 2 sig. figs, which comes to -0.0020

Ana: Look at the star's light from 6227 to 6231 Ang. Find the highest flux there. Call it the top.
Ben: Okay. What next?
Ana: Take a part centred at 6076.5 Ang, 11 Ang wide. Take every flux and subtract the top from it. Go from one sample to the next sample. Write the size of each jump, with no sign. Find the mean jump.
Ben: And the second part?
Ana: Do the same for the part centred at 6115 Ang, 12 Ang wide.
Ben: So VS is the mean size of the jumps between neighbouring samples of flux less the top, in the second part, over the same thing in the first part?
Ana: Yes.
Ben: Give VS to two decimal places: 2.18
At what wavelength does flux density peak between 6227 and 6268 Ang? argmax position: 6235.99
